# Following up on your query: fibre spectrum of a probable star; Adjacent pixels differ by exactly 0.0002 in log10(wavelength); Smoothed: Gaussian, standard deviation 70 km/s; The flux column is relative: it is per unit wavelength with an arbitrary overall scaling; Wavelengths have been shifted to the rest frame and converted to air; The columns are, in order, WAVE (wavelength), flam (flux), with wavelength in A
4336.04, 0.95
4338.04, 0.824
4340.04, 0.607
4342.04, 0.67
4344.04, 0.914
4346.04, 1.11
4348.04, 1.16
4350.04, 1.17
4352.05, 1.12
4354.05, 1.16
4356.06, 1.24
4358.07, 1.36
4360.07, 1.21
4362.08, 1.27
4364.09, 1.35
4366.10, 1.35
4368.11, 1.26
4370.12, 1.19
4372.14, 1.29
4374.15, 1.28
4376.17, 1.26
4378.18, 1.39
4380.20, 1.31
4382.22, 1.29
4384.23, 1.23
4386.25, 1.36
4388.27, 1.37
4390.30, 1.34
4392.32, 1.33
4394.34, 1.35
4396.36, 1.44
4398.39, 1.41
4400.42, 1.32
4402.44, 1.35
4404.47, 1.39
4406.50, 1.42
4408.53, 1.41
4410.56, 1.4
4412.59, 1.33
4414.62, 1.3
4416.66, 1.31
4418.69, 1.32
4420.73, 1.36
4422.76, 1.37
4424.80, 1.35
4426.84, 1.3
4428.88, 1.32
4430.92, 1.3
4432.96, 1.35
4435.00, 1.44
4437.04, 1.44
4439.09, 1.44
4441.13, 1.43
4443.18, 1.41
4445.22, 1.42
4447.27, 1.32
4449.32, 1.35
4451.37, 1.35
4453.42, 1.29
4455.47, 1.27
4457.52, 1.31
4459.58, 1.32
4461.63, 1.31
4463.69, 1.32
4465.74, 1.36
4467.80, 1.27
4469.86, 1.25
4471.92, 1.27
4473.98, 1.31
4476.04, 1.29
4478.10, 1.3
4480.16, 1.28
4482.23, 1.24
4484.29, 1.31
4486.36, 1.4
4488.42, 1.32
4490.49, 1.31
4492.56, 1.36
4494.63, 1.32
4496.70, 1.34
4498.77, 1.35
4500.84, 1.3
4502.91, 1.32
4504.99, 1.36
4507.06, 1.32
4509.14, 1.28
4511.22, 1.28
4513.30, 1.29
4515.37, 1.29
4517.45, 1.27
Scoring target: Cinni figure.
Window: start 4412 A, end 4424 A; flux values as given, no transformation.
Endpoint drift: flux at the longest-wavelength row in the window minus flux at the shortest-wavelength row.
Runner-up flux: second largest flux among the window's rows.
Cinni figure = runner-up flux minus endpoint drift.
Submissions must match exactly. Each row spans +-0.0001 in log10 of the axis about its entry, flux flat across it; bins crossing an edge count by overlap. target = 1.32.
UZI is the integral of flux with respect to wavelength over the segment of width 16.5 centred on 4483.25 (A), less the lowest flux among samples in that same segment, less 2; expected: 18.3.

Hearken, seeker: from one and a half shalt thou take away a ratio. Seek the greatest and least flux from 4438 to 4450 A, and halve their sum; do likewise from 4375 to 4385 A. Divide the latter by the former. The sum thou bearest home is 0.55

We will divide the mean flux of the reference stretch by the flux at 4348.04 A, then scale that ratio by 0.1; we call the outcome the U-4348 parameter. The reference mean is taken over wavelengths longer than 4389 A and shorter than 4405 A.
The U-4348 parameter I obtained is 0.118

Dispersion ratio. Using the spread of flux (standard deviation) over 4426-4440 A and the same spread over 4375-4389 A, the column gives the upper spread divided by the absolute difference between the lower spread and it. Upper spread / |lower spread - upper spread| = 8.9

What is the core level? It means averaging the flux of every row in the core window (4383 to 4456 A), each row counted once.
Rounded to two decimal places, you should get 1.36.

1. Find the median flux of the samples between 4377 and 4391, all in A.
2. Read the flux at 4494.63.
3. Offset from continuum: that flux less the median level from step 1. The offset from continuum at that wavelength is -0.020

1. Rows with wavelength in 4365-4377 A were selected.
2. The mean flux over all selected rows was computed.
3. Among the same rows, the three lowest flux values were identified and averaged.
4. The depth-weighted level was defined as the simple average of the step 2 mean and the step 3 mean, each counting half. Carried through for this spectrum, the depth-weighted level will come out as 1.25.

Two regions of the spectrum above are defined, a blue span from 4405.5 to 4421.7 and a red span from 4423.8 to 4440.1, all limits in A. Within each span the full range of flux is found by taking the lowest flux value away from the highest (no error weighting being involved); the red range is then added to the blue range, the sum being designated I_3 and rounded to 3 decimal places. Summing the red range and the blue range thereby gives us 0.260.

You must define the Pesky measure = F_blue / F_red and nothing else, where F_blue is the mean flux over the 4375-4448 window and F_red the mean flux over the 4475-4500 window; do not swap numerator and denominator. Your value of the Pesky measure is 1.03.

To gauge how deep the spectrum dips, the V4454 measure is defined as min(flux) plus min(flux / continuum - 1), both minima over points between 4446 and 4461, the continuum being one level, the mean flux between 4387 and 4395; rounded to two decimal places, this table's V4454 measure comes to 1.21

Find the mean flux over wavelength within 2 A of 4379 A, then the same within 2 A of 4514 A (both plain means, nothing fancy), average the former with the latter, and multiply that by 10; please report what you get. 13.2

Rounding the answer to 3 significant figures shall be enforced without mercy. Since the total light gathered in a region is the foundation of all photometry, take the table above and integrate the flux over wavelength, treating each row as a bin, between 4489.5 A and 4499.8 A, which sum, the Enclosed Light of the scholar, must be 13.8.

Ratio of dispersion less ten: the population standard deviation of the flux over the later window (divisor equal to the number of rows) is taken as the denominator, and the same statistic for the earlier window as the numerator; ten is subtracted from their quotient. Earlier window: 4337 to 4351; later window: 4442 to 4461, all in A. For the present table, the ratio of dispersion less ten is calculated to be -5.5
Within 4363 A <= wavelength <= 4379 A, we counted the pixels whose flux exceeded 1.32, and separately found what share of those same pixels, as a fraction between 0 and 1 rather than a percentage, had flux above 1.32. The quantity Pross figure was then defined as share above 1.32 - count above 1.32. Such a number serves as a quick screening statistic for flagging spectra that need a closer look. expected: -2.6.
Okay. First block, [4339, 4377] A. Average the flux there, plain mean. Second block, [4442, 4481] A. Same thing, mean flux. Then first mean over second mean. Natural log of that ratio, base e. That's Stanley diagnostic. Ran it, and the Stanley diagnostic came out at -0.13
